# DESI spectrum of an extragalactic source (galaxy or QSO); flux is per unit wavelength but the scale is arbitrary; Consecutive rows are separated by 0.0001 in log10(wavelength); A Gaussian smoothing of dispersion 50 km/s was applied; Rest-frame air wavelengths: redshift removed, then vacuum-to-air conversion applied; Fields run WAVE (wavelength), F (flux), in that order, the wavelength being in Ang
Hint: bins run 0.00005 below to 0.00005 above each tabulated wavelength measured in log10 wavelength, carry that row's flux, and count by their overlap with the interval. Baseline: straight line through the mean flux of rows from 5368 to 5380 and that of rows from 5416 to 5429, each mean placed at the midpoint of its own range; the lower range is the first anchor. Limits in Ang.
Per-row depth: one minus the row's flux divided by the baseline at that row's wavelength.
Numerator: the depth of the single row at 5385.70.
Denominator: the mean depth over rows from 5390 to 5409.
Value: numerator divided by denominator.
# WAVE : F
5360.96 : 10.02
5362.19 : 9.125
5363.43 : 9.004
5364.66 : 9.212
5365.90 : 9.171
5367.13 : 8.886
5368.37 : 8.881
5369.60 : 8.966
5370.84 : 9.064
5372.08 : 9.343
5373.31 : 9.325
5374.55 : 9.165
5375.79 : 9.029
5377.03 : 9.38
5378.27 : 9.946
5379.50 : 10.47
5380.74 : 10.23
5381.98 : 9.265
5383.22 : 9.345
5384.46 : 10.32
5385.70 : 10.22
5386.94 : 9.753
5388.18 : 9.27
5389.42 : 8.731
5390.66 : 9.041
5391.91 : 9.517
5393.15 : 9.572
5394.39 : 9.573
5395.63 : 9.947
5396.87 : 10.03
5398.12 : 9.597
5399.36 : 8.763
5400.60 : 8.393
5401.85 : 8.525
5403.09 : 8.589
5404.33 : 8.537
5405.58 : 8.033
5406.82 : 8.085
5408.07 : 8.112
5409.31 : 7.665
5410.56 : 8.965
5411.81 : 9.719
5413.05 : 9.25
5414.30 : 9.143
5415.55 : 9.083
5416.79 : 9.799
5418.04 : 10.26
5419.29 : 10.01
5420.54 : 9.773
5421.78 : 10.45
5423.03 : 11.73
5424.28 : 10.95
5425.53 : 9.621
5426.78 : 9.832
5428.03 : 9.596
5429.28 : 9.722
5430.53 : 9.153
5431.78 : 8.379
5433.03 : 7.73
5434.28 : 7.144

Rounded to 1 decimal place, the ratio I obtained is -0.8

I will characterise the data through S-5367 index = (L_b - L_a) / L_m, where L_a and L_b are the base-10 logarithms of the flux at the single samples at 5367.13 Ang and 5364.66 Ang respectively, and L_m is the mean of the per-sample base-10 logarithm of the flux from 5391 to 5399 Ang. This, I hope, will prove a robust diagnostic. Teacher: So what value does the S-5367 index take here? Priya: 0.02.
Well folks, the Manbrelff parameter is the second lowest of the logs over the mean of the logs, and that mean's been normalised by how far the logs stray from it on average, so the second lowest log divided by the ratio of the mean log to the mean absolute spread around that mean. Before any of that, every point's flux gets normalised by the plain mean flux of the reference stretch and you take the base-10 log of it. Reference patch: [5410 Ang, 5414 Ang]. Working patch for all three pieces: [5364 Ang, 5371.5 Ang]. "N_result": 0.009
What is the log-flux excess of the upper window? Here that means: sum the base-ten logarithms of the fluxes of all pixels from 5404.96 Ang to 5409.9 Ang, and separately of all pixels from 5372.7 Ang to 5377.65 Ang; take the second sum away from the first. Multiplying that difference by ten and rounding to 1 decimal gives -2.5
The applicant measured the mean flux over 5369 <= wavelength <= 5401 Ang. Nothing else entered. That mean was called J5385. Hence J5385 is 9.5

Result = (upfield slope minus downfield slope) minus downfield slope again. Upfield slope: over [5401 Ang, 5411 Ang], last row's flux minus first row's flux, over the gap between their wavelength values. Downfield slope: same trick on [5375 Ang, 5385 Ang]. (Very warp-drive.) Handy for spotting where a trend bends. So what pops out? -0.25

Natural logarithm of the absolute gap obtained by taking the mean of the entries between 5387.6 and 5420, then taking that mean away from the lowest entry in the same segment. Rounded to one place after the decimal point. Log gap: 0.4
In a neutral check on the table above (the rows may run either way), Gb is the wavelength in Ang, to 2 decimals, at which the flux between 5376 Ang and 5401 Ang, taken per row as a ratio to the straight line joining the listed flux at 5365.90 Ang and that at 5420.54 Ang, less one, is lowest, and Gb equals 5400.60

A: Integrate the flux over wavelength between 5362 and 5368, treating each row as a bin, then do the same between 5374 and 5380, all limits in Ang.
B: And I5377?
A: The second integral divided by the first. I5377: 1.06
